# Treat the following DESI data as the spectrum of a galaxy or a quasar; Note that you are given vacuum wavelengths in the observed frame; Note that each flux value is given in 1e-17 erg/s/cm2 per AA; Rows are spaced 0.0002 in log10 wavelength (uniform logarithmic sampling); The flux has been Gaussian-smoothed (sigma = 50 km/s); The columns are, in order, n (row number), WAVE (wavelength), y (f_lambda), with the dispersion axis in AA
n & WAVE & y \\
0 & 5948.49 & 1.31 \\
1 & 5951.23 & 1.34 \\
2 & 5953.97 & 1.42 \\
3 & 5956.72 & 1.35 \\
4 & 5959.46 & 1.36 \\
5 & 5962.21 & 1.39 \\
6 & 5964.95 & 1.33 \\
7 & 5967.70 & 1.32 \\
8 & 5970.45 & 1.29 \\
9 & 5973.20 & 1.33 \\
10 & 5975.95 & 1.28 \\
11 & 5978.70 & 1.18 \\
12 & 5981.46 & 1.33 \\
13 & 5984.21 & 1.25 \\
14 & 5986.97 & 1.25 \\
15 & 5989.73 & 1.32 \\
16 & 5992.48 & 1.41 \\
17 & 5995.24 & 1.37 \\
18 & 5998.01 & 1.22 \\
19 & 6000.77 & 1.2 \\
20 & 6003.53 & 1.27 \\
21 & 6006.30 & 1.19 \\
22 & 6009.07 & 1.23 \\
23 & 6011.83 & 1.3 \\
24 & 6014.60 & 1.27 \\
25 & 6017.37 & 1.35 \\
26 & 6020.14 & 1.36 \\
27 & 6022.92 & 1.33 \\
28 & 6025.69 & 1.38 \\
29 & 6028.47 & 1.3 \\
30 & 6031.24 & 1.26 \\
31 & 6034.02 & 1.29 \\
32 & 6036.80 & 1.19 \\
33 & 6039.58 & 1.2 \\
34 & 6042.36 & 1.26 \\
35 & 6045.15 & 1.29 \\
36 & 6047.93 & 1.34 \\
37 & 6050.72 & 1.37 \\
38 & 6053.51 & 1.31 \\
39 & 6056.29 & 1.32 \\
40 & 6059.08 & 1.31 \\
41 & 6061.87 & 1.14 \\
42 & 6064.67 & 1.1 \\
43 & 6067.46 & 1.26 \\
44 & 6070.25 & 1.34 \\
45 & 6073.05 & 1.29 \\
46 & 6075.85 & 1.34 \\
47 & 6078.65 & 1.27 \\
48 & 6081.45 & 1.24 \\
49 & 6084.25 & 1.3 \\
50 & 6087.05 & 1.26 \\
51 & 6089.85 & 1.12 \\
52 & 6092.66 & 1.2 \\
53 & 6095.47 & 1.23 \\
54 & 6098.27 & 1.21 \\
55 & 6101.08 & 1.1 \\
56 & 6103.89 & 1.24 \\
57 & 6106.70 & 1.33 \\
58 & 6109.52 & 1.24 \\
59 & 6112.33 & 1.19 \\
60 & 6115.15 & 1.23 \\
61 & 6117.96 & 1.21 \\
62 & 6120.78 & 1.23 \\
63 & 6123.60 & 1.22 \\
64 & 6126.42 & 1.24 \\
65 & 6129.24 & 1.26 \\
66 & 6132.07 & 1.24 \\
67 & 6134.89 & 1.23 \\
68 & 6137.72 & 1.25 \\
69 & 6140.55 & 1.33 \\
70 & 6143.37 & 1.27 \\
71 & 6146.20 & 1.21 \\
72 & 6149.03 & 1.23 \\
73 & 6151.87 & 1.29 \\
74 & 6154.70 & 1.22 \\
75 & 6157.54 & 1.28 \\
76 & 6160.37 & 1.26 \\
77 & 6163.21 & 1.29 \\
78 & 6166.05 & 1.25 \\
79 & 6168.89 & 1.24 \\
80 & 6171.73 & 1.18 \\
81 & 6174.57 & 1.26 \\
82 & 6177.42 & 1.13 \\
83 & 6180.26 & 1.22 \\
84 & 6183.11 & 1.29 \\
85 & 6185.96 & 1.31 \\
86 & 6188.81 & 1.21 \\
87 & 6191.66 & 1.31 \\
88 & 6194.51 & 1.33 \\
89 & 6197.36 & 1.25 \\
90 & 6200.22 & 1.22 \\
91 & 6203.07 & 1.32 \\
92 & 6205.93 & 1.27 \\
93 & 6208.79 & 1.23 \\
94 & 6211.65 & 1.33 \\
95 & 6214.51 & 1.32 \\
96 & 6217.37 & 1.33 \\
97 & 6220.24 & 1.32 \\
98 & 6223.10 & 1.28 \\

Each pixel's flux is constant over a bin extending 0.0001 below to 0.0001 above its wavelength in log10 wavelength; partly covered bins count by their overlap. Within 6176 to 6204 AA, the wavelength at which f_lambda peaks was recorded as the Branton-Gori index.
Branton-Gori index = 6194.51 AA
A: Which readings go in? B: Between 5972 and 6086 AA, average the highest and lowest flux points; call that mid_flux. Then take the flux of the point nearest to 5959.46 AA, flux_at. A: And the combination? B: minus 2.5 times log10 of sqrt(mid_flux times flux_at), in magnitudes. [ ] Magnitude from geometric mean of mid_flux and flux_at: -0.290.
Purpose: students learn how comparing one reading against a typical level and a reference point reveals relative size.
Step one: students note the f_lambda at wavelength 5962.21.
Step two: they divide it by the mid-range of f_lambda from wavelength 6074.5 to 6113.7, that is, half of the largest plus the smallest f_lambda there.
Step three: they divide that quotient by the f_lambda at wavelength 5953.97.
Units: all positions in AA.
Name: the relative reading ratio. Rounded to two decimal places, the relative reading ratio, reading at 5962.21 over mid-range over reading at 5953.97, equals 0.80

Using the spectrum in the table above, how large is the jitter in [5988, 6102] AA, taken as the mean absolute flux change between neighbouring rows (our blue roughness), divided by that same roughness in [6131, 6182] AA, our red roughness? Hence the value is 1.13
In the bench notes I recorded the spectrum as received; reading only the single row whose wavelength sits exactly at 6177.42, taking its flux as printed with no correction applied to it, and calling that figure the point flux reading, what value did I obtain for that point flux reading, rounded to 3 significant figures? 1.13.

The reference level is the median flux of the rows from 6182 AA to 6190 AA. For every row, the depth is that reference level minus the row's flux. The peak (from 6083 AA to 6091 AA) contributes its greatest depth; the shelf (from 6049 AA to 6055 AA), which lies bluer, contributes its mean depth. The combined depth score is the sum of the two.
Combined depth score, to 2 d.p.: 0.12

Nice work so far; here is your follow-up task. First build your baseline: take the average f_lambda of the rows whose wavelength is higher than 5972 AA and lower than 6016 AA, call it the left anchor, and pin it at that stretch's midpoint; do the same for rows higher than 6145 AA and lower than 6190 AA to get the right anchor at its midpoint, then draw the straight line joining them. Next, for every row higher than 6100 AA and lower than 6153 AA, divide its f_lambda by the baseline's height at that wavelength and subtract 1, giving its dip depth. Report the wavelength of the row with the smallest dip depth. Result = 6101.08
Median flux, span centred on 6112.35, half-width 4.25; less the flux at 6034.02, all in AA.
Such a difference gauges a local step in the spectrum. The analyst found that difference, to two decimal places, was -0.06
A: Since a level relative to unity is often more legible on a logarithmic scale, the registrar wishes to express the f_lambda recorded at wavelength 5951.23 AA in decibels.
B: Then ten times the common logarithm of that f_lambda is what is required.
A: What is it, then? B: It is 1.27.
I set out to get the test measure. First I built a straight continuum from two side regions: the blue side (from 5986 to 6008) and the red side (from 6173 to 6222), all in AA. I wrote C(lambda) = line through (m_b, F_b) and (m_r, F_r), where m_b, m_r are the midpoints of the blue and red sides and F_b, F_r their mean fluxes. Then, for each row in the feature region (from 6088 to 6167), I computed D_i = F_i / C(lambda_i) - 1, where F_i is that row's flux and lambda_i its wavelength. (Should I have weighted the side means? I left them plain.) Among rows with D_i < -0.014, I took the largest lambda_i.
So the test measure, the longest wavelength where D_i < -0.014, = 6166.05 AA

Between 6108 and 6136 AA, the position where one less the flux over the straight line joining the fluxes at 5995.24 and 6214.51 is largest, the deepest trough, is 6112.33 AA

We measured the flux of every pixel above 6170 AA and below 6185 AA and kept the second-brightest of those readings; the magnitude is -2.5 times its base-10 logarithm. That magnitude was -0.251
